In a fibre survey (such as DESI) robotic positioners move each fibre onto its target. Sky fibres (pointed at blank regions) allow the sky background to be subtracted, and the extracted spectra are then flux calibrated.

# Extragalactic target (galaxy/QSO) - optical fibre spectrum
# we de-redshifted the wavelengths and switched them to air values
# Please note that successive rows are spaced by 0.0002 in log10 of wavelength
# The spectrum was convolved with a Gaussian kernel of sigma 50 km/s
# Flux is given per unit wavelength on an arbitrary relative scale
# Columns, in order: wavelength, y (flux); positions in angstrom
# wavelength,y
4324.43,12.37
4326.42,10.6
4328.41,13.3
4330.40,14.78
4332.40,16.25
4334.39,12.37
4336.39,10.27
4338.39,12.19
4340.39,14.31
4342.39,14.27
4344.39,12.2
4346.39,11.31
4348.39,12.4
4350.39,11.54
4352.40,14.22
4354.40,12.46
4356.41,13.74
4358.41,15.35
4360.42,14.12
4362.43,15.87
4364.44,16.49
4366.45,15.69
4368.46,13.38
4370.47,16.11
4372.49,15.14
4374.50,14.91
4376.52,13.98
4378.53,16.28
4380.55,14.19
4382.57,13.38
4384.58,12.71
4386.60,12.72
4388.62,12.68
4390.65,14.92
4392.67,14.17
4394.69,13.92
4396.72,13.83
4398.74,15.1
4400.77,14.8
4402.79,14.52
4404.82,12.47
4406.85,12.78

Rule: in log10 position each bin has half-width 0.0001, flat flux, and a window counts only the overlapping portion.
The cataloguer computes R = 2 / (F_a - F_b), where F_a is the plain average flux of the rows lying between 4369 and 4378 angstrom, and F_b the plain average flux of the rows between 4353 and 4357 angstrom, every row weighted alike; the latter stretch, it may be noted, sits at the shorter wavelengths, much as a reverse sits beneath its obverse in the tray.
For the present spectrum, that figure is 1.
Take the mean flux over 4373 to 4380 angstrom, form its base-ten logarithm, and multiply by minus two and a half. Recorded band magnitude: -2.94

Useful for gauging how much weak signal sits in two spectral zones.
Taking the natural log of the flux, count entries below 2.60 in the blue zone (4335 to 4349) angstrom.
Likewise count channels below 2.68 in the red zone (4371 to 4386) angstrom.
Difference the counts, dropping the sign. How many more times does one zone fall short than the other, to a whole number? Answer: 1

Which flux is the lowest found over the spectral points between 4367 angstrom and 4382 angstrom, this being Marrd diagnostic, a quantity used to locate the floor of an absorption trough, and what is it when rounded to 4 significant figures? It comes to 13.38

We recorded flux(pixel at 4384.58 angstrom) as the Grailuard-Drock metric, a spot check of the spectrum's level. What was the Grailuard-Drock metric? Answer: 12.71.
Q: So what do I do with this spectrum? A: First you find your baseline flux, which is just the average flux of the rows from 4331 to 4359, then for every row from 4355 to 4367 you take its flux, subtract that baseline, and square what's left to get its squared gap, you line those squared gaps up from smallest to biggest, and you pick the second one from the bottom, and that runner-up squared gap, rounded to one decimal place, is 1.1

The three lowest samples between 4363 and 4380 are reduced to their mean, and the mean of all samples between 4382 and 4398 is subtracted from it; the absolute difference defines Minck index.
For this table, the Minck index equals 0.5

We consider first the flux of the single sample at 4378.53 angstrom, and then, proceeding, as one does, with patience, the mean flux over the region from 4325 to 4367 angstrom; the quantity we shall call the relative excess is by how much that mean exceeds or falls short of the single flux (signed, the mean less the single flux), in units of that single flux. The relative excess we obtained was -0.17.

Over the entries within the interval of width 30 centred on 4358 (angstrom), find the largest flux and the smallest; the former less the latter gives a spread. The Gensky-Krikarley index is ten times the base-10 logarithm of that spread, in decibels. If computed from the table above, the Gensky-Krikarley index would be 7.1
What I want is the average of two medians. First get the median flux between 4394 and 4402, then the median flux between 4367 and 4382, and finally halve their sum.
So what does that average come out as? 14.6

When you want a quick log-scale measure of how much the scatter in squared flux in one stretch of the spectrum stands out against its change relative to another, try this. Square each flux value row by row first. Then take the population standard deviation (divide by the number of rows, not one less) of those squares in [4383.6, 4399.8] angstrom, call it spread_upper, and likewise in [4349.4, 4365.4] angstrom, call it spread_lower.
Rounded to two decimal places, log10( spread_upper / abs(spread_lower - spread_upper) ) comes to 0.13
